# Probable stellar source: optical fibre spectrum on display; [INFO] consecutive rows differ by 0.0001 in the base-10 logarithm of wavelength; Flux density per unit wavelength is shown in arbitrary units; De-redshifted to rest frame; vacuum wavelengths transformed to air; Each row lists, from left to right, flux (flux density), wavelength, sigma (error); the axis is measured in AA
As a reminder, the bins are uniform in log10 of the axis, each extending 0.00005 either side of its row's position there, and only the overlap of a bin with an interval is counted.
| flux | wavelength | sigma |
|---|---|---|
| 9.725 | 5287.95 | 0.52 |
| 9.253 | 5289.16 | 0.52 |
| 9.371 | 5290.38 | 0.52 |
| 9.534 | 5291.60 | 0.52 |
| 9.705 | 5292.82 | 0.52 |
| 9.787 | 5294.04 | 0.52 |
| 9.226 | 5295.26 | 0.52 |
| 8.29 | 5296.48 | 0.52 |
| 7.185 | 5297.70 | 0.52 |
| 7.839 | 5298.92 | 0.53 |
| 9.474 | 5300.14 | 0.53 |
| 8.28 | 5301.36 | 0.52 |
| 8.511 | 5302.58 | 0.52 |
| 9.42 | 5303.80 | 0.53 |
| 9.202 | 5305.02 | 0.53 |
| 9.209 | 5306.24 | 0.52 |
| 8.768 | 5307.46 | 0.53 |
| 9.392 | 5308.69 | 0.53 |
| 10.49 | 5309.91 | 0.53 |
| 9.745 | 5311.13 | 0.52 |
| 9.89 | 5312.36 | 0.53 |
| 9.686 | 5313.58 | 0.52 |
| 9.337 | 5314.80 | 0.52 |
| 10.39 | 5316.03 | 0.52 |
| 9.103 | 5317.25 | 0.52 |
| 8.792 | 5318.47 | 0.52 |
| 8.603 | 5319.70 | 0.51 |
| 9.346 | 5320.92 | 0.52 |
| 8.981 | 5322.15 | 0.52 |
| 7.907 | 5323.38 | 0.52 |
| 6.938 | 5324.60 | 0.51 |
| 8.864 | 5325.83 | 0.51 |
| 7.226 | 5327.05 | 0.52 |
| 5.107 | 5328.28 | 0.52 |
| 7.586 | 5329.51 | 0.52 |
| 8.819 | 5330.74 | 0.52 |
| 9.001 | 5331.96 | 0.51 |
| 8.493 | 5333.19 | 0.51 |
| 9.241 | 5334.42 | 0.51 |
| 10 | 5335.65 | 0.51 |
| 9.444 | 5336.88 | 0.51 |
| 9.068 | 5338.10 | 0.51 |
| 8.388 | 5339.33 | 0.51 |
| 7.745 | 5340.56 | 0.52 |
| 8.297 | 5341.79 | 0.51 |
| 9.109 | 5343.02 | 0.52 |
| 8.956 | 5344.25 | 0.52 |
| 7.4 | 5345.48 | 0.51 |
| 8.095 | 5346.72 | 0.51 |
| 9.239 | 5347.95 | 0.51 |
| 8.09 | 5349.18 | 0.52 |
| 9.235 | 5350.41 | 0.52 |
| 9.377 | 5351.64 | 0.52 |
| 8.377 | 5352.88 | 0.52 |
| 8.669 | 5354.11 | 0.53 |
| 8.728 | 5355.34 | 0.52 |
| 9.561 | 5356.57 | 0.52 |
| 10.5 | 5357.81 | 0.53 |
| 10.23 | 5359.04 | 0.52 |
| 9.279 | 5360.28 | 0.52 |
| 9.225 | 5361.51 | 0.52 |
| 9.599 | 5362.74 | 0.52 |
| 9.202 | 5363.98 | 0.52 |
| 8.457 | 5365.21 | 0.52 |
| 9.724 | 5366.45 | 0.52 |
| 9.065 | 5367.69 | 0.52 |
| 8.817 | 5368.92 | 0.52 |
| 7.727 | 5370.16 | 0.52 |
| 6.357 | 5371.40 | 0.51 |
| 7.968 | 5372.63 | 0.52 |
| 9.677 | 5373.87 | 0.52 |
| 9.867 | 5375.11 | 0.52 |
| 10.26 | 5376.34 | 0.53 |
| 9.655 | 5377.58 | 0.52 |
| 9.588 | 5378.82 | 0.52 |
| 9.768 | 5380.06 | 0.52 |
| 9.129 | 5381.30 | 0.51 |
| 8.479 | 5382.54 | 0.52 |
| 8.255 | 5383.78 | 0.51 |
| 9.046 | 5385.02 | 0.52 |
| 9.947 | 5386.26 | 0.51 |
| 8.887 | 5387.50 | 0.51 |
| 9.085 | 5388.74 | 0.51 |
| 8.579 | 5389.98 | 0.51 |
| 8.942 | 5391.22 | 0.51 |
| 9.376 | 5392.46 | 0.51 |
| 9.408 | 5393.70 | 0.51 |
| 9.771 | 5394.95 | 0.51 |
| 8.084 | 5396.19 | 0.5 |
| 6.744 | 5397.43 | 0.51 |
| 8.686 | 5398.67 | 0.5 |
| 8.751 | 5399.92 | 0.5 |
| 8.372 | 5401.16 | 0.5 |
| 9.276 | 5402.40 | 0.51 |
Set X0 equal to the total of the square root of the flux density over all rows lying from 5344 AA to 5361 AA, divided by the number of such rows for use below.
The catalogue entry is 2.99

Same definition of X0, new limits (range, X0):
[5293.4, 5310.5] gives 2.99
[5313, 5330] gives 2.89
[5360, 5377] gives 2.99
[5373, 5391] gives 3.05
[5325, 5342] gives 2.89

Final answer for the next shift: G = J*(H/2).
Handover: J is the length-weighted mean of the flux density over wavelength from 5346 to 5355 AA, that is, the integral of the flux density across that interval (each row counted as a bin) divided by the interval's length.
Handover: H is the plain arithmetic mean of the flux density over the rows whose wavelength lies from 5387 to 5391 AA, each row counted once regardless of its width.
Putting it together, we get 38.5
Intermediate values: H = 8.9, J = 8.7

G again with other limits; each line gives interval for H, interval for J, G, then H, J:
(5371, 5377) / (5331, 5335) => 39.3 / 8.8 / 8.9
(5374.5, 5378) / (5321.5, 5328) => 38.9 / 9.9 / 7.8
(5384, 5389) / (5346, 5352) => 40.5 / 9.2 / 8.8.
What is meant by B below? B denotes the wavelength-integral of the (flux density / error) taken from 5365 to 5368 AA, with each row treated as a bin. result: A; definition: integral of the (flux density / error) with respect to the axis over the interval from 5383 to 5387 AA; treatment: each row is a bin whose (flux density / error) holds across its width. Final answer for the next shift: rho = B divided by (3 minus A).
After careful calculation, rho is -0.78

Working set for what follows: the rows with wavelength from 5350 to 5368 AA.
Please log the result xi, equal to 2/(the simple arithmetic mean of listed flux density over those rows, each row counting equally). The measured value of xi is 0.215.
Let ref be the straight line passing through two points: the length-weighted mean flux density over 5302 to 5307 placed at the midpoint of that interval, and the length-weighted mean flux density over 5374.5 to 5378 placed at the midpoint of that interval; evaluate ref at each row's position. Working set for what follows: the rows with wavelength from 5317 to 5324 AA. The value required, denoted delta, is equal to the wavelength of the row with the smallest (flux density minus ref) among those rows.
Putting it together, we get 5323.38 AA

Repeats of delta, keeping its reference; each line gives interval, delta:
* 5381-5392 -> 5383.78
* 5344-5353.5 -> 5345.48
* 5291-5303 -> 5297.70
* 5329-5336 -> 5329.51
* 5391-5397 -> 5396.19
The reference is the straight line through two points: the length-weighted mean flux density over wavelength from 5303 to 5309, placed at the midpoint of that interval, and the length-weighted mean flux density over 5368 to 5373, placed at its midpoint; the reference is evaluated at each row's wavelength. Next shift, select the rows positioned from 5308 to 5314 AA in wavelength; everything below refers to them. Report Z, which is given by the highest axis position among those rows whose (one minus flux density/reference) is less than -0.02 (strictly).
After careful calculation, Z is 5313.58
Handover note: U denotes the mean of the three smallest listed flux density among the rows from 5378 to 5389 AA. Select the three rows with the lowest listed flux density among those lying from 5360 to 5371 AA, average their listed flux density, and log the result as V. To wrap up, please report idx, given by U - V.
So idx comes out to 0.2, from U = 8.54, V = 8.33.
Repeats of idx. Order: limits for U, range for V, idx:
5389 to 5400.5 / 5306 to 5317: -1.3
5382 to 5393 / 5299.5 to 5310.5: -0.1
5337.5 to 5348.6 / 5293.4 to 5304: 0.0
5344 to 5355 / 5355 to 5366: -0.9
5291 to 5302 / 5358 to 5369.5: -1.0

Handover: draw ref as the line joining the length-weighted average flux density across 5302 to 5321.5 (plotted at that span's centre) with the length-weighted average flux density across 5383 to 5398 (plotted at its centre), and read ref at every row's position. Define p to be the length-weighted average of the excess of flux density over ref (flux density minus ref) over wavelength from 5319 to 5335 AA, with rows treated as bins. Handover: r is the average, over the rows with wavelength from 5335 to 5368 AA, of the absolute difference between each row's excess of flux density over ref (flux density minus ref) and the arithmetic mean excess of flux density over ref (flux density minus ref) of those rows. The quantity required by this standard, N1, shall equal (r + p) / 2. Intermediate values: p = -1.11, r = 0.60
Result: -0.3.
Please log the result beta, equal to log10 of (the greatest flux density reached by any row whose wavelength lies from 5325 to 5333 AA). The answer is 0.95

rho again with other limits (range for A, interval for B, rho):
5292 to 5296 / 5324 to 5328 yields -0.83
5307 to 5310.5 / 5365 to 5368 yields -0.88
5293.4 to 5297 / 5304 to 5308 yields -1.15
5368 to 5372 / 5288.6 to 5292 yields -1.08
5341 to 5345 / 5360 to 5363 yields -0.84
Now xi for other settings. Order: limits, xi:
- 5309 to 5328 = 0.222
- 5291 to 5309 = 0.224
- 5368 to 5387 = 0.223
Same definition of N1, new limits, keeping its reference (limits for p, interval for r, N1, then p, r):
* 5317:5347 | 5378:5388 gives -0.2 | -0.82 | 0.47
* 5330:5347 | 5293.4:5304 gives 0.1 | -0.47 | 0.72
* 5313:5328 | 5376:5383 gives -0.1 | -0.63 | 0.44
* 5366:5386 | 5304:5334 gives 0.4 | 0.03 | 0.78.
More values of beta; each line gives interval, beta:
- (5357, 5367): 1.02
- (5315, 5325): 1.02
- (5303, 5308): 0.97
